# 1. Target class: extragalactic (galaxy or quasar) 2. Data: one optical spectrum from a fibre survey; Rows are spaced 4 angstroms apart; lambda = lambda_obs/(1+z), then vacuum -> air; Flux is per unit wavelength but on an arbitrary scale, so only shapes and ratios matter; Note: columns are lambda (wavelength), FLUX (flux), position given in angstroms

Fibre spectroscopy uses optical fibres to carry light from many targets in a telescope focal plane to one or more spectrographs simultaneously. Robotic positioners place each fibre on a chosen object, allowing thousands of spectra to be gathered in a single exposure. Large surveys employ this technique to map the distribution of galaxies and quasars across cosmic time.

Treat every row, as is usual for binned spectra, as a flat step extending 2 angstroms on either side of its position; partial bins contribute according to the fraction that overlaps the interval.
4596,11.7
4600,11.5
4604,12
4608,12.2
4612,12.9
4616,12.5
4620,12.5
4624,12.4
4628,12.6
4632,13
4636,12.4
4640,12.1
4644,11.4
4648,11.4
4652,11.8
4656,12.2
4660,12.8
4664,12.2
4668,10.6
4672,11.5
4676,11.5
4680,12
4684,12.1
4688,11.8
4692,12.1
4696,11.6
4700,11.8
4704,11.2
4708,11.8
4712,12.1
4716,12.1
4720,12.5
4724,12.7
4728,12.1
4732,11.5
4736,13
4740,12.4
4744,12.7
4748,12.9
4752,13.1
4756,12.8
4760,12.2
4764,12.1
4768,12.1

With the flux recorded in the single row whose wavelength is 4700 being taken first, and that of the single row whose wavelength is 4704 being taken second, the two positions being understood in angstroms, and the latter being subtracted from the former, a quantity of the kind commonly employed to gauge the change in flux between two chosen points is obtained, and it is 0.6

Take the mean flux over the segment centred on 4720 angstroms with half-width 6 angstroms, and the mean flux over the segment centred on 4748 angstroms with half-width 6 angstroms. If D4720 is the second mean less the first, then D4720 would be 0.47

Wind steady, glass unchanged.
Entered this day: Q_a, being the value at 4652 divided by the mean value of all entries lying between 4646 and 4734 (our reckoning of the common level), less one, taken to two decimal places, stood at -0.01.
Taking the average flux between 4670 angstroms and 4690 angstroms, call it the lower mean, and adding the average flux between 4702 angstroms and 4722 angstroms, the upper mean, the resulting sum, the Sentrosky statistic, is 23.72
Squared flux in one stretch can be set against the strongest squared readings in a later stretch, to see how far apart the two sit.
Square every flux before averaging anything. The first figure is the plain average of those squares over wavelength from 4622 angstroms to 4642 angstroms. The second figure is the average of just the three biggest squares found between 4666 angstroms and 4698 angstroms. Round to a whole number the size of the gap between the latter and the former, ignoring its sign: 11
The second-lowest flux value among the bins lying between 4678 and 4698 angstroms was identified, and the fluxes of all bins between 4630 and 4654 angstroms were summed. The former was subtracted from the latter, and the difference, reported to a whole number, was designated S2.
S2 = 60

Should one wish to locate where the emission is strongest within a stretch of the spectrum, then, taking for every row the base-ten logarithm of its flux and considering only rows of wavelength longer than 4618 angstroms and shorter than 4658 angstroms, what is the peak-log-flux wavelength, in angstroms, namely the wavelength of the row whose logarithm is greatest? 4632 angstroms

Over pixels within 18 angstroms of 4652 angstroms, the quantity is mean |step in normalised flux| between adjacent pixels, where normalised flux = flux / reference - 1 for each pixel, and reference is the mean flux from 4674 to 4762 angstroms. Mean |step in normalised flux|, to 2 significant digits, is 0.047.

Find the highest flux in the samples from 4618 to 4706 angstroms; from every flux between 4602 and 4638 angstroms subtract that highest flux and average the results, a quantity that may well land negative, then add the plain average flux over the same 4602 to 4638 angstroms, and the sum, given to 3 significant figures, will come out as 12.0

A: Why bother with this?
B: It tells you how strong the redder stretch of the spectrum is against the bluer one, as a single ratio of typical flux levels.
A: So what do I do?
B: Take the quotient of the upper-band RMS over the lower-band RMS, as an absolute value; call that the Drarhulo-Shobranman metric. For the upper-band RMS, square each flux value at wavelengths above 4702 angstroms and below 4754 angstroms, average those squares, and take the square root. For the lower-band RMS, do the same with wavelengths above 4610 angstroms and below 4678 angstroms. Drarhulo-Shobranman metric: 1.02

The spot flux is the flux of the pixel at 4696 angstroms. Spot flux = 11.6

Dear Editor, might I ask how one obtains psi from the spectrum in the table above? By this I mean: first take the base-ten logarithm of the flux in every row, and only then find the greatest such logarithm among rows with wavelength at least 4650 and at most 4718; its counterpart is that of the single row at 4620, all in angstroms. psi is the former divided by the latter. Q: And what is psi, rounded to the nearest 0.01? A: 1.01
